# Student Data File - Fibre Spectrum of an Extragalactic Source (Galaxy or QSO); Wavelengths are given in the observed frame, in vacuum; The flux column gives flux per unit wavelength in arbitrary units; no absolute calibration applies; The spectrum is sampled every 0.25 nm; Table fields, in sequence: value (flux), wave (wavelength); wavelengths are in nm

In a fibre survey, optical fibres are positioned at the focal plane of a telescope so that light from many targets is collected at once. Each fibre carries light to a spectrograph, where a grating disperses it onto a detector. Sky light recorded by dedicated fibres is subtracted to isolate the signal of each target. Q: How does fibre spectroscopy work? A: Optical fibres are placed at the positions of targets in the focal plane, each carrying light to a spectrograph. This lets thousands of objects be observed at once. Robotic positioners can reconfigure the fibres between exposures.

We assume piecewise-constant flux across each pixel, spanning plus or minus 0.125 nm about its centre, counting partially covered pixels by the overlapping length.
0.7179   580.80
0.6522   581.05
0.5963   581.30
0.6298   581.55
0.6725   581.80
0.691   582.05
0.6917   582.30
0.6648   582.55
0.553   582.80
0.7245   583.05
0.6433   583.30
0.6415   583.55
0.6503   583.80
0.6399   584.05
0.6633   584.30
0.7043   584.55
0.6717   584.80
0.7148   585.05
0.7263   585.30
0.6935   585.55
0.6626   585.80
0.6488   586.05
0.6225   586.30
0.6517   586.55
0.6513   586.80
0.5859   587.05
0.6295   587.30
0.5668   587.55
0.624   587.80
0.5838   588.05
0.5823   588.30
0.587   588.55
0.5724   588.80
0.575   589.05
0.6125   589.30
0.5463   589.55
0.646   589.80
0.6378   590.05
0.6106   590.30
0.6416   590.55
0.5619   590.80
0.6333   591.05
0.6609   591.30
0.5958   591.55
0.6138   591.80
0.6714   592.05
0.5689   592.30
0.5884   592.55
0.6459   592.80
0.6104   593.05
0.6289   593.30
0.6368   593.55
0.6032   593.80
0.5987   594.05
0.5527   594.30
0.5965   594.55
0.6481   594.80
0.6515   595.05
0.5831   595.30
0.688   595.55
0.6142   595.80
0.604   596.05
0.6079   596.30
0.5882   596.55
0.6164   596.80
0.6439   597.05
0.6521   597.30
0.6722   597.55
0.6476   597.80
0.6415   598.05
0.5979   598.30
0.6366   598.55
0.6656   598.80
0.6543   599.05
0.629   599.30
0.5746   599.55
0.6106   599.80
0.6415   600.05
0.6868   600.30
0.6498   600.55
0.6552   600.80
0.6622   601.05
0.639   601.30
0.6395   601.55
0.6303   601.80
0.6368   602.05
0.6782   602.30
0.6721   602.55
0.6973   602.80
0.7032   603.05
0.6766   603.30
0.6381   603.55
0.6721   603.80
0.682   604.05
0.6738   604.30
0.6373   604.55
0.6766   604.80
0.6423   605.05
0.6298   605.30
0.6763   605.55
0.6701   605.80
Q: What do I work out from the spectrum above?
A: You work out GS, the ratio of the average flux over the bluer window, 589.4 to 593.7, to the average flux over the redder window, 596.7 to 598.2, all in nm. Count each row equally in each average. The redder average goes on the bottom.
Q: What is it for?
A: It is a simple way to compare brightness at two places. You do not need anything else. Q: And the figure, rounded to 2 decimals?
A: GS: 0.96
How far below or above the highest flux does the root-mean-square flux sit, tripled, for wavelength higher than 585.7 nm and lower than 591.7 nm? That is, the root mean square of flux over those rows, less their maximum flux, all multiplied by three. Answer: -0.149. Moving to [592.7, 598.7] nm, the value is -0.191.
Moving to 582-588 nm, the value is -0.210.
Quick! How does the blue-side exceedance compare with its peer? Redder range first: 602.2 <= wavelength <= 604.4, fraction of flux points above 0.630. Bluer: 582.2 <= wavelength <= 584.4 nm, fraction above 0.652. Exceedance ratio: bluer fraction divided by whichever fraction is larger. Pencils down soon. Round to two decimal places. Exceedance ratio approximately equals 0.44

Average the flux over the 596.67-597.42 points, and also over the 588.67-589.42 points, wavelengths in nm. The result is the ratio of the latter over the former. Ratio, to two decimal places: 0.92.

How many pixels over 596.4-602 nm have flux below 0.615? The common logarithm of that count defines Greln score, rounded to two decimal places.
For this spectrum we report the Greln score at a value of 0.60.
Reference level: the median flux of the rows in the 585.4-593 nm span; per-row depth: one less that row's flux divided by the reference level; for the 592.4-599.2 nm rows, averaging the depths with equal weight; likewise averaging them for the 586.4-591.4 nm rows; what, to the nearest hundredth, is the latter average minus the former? 0.03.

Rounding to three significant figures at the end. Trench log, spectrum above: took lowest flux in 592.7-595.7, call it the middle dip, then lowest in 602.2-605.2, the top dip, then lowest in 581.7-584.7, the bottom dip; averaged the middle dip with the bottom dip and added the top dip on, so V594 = 1.19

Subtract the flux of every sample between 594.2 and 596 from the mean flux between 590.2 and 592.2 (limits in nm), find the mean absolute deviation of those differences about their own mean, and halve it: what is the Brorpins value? 0.019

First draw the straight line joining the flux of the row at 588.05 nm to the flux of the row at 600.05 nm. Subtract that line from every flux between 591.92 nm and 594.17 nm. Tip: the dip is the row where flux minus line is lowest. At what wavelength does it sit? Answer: 592.30 nm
